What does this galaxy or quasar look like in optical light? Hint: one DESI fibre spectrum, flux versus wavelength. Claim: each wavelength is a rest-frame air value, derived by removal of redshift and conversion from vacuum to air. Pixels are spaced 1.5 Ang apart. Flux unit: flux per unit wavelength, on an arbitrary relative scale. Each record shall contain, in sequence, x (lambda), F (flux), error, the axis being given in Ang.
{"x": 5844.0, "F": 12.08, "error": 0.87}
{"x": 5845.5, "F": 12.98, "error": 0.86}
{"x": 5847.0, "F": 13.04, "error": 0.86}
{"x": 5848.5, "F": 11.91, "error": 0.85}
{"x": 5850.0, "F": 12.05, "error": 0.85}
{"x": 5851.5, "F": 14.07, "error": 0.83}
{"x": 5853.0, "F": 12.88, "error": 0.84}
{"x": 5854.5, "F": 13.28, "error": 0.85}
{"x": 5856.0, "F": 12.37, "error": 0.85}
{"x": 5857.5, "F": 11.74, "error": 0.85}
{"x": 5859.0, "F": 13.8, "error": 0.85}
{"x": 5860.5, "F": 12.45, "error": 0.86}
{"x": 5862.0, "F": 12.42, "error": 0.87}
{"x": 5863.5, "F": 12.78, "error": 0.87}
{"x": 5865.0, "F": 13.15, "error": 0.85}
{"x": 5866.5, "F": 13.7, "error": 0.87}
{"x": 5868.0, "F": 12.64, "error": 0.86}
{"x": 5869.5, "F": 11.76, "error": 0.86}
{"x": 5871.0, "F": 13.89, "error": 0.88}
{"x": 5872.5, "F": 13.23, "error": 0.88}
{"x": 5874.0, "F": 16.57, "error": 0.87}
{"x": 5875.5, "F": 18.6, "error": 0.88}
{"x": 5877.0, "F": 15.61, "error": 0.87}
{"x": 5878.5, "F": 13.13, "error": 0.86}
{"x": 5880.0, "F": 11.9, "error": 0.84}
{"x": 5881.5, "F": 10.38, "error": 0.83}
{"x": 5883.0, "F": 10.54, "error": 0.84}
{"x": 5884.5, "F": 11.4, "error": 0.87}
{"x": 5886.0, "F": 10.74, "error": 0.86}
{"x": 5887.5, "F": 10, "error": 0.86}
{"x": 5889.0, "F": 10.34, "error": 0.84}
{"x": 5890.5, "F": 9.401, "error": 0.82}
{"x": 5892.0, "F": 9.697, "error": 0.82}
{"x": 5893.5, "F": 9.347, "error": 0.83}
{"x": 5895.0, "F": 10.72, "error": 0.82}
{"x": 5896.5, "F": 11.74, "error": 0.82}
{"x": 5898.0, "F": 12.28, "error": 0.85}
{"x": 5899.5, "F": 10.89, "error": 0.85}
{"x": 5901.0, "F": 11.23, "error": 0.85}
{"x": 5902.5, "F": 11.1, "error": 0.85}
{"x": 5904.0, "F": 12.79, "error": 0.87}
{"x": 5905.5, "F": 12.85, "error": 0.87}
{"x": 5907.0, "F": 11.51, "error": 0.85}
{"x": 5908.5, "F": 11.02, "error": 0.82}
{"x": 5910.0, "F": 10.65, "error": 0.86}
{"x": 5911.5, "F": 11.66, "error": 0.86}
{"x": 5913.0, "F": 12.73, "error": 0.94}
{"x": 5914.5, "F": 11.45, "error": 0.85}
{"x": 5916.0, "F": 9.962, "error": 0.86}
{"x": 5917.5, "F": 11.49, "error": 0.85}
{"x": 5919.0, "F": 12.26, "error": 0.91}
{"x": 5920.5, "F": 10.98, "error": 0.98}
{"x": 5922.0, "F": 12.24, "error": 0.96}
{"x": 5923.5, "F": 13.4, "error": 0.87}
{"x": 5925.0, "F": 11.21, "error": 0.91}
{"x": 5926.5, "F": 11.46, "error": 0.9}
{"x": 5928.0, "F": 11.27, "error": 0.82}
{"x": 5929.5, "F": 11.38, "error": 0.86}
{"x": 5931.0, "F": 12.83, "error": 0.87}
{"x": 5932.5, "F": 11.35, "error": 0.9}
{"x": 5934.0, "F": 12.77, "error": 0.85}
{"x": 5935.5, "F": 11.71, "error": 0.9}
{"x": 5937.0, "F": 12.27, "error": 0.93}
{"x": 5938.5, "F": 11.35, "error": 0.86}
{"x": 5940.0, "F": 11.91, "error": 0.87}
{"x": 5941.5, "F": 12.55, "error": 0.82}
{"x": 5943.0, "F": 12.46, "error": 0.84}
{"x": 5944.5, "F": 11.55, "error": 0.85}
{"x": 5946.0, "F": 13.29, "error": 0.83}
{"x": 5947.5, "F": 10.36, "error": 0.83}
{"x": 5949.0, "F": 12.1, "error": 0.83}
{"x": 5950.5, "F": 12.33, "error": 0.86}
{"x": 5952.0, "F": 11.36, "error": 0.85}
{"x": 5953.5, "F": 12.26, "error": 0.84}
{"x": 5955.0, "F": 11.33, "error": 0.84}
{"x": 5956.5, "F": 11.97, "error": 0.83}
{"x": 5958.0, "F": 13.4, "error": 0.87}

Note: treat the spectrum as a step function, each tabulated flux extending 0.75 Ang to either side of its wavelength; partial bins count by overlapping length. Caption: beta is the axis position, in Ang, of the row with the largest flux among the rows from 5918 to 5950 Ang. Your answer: 5923.5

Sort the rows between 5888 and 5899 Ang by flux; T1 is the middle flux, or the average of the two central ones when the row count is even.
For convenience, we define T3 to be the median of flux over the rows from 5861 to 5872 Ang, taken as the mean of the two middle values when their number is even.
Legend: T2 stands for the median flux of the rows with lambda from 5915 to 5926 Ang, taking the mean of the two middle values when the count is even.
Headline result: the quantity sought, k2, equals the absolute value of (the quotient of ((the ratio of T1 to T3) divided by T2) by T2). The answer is 0.0061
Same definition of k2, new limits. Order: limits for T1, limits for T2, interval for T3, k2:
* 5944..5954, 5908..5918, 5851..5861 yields 0.0072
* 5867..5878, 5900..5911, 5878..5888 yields 0.0103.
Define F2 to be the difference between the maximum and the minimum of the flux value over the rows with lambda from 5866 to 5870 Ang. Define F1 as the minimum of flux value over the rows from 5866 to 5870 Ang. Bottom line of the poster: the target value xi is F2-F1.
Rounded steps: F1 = 11.76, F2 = 1.9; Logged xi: -9.8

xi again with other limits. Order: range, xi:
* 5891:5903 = -6.4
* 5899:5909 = -8.9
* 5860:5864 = -12.1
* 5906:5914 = -8.6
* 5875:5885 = -2.2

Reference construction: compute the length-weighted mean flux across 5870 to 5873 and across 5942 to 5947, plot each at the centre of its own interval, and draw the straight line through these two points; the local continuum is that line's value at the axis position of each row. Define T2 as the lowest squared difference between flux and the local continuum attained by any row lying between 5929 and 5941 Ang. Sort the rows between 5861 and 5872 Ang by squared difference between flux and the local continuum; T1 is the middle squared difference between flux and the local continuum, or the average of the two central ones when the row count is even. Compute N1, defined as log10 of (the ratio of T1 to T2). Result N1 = 1.3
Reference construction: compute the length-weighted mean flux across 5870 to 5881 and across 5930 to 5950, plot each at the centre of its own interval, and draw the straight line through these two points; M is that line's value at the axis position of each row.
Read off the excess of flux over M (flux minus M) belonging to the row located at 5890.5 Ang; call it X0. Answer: -4.6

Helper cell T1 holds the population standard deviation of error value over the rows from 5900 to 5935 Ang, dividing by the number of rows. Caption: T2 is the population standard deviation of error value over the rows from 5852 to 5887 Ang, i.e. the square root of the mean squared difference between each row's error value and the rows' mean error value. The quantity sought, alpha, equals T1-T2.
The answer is 0.026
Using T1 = 0.040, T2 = 0.014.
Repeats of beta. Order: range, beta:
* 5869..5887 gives 5875.5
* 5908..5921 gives 5913.0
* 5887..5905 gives 5904.0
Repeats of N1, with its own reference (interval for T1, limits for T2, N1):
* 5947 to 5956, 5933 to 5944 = 1.6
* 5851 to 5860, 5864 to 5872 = 1.1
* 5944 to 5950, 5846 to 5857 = 0.9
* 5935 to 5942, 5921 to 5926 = 0.1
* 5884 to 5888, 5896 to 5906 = 3.0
